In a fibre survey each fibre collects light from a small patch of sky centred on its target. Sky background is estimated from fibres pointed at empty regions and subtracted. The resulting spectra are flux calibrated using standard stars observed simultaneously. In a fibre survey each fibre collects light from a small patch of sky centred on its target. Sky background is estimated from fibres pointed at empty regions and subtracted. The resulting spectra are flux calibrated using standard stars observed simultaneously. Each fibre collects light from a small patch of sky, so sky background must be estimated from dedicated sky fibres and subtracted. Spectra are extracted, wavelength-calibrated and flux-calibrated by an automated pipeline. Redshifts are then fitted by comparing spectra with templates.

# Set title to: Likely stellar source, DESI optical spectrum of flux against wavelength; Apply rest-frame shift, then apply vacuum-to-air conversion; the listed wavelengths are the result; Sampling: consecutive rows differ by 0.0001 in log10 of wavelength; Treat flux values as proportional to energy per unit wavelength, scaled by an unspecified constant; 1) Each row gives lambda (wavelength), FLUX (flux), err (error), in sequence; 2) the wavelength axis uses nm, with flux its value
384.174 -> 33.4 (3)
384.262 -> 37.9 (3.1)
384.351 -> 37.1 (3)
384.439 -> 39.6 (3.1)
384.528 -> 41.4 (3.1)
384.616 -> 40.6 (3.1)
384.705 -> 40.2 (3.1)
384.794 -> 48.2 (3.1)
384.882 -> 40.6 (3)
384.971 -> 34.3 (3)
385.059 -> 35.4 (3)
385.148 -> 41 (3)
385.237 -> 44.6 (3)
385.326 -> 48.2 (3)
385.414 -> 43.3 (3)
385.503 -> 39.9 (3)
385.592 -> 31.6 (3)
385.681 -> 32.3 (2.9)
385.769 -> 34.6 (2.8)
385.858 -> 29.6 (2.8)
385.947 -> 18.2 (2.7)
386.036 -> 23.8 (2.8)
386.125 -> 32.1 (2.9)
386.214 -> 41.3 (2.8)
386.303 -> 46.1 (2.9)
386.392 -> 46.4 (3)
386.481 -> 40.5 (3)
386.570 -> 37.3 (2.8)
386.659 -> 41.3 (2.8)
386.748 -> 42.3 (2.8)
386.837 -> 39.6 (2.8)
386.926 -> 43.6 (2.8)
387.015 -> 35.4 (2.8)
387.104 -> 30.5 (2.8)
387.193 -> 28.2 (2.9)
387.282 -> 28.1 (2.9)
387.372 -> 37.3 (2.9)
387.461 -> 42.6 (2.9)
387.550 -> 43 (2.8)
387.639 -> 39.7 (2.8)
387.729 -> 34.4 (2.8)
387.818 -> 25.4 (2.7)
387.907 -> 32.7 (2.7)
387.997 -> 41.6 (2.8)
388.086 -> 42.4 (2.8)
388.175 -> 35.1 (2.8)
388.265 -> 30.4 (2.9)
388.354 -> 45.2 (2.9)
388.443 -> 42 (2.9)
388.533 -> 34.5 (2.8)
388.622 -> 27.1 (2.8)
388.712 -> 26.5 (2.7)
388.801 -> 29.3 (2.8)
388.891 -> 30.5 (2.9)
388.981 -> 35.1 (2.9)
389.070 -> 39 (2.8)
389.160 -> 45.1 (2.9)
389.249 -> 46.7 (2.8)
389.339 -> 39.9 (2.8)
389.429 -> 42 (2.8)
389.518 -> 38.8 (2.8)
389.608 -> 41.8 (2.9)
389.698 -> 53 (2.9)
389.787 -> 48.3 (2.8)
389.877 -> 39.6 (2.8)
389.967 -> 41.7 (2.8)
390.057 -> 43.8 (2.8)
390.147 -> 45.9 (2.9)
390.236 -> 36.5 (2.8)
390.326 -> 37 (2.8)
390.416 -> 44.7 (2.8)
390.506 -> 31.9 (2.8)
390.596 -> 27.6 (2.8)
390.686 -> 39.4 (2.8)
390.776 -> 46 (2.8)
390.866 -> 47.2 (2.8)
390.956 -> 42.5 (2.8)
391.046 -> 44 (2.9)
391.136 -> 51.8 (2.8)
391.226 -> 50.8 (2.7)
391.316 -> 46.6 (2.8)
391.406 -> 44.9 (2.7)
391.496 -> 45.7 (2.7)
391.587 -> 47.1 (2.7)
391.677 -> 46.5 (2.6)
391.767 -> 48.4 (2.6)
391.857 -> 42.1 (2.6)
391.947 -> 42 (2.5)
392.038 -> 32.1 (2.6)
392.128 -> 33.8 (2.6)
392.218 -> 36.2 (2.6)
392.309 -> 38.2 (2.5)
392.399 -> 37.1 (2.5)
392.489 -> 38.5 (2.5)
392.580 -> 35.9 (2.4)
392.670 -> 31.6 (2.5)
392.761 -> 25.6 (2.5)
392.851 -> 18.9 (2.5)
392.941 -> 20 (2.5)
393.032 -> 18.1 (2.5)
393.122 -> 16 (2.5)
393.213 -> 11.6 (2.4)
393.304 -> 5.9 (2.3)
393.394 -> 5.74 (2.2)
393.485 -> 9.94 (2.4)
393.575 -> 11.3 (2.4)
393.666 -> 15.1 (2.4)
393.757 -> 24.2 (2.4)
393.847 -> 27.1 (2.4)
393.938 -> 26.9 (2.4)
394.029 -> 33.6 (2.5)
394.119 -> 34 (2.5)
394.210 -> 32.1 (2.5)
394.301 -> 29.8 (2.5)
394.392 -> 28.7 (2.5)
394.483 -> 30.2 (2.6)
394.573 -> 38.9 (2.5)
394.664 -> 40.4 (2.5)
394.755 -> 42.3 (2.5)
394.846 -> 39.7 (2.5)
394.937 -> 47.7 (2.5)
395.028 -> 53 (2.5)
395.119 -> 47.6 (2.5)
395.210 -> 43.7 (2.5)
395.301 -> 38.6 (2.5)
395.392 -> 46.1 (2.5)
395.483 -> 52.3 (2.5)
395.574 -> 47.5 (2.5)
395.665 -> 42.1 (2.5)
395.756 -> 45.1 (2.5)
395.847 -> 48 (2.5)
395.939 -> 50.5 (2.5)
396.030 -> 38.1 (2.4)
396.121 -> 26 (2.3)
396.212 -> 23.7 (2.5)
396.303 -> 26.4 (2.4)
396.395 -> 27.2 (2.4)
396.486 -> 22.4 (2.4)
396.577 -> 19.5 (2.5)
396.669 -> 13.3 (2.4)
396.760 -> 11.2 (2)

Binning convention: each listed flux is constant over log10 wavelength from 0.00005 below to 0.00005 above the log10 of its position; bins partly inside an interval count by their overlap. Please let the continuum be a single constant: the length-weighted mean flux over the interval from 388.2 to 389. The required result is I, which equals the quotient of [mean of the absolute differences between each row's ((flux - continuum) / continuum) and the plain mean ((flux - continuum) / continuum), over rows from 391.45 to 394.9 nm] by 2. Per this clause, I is 0.146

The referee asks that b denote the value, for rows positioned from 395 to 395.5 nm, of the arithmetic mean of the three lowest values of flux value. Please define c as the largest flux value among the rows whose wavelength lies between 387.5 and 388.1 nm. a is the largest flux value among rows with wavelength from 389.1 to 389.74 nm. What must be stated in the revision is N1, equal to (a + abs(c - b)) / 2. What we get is 27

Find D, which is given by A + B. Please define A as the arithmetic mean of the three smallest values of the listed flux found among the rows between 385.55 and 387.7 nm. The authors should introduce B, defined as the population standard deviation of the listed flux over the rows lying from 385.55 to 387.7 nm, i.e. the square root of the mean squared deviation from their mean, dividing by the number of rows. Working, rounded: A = 23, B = 7.1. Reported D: 30.5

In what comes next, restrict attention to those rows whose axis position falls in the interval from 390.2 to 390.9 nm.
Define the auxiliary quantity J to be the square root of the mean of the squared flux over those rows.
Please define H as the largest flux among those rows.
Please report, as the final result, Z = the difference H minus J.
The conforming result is 8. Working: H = 47.2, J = 39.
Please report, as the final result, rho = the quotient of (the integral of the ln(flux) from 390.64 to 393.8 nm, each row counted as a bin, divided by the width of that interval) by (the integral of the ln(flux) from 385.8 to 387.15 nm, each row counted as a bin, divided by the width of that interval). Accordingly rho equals 0.94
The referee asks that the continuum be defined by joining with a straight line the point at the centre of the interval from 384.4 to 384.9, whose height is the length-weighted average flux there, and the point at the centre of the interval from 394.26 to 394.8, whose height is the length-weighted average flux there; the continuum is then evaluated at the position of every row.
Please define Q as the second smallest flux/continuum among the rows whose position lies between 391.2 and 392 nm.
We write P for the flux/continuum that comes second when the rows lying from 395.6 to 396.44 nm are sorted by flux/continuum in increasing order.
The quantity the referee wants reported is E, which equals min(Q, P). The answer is 0.764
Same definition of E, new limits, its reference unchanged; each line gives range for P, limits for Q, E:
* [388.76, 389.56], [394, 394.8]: 0.783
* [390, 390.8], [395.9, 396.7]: 0.579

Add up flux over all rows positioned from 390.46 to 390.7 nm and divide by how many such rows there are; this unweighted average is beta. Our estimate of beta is 33.0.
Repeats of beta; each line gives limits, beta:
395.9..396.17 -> 38.2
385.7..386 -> 27.5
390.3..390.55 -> 37.9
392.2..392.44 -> 37.2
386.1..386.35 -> 39.8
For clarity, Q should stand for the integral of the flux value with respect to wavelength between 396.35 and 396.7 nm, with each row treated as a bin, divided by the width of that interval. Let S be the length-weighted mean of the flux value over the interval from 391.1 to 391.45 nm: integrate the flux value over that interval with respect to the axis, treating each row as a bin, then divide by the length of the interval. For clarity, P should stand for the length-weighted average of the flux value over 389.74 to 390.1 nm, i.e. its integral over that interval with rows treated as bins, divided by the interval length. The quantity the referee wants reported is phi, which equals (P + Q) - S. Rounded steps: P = 43.4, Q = 21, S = 48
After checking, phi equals 16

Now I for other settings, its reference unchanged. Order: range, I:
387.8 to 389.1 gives 0.078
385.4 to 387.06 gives 0.090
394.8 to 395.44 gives 0.058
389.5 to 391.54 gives 0.070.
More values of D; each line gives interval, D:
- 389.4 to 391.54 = 37.8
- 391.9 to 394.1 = 18.2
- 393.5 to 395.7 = 27.6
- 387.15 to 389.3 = 32.9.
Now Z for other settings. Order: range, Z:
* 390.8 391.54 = 5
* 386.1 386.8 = 5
